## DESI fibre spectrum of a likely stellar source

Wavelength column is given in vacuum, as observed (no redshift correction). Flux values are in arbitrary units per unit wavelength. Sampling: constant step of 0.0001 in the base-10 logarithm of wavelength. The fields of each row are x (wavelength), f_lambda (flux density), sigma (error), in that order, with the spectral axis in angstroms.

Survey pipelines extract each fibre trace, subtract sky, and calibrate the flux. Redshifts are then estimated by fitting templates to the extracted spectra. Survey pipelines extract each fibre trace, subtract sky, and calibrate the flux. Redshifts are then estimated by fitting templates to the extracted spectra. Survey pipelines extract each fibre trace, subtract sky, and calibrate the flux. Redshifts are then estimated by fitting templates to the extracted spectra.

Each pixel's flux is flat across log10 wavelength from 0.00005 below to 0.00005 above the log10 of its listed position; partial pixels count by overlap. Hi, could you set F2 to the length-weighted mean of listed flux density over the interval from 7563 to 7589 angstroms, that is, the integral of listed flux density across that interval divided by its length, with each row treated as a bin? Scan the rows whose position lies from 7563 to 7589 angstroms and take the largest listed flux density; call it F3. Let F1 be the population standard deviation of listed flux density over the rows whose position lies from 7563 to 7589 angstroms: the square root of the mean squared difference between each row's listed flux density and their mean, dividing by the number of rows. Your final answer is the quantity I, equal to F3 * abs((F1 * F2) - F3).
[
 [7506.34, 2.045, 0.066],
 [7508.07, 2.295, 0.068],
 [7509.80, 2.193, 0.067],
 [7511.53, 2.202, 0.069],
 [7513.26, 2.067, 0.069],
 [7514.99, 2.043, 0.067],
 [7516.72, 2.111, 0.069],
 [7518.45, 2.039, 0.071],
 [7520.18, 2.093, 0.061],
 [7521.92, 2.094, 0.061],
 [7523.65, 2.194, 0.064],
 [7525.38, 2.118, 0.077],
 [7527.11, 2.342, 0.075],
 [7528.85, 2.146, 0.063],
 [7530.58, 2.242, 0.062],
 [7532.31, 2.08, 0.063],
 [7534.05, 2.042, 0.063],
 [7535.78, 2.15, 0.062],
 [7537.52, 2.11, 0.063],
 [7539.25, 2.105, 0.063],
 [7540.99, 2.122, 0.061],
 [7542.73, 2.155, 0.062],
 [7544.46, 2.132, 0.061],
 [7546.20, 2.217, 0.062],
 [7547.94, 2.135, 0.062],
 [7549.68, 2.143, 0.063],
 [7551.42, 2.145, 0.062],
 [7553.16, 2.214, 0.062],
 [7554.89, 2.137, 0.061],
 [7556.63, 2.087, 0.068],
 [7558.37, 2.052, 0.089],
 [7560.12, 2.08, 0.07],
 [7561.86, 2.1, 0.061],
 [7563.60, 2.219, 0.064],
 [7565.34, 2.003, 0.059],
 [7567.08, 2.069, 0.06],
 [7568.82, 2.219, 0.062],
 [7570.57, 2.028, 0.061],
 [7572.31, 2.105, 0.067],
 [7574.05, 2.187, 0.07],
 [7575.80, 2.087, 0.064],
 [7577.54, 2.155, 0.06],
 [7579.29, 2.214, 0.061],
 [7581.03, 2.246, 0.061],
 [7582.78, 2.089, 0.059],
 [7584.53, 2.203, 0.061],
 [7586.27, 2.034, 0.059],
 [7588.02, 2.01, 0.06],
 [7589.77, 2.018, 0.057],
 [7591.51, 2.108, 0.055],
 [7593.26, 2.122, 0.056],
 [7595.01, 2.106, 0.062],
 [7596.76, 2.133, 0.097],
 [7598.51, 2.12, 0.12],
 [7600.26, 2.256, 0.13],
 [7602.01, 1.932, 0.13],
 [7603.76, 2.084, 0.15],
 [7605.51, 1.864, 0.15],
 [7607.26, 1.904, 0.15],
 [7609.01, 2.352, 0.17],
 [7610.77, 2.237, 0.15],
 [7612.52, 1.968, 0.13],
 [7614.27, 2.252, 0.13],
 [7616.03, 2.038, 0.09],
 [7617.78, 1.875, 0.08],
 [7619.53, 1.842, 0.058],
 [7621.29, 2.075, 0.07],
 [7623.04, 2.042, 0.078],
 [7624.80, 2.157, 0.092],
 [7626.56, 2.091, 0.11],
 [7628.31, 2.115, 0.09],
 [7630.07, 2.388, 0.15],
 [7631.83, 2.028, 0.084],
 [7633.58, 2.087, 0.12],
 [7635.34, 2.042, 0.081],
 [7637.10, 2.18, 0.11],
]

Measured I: 4.65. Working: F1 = 0.08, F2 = 2.12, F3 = 2.246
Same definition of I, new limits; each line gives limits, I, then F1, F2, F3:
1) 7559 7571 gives 4.55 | 0.08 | 2.10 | 2.219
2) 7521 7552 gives 5.15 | 0.07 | 2.15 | 2.342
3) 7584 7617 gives 4.91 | 0.13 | 2.09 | 2.352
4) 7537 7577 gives 4.65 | 0.06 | 2.12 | 2.219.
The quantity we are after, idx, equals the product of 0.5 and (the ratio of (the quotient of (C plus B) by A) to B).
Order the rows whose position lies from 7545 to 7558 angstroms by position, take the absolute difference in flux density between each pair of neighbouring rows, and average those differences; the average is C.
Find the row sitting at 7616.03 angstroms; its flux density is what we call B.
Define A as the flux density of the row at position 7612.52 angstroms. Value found 0.260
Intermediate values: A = 1.968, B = 2.038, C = 0.05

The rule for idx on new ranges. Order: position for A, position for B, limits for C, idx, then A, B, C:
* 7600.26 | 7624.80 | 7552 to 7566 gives 0.230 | 2.256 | 2.157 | 0.08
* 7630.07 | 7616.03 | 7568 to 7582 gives 0.218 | 2.388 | 2.038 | 0.09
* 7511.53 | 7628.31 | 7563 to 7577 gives 0.241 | 2.202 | 2.115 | 0.13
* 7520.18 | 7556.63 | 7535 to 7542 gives 0.241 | 2.093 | 2.087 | 0.02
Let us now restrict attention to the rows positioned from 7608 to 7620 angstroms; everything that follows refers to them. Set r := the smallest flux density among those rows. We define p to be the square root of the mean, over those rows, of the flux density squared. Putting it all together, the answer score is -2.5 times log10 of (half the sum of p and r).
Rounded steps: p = 2.09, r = 1.842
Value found -0.73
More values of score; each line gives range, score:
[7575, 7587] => -0.80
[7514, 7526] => -0.79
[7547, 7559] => -0.80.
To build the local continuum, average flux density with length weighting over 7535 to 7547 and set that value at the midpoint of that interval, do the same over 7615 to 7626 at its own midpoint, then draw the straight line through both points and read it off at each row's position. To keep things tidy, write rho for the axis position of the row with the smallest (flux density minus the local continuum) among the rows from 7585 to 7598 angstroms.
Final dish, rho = 7588.02 angstroms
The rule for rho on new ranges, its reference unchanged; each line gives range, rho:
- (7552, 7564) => 7558.37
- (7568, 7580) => 7570.57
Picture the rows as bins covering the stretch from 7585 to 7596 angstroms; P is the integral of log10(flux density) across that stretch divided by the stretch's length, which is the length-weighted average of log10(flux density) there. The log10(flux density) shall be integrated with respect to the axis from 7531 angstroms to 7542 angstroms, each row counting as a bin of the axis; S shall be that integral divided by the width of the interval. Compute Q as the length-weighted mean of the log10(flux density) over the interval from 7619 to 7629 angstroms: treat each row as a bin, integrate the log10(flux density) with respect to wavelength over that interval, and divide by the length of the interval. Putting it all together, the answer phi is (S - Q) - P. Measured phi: -0.306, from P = 0.316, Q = 0.313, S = 0.324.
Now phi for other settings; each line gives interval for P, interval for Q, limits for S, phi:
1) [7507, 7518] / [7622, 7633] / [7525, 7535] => -0.325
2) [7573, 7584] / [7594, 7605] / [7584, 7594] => -0.338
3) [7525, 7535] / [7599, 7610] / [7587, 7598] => -0.330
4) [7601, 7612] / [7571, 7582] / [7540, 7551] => -0.315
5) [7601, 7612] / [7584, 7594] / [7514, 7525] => -0.309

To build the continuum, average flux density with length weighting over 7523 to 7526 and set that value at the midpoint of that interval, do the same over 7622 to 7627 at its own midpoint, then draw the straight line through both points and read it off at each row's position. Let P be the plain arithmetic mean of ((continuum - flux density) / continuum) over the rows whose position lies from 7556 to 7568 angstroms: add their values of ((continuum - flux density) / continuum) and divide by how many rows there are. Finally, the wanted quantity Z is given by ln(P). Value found -3.8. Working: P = 0.022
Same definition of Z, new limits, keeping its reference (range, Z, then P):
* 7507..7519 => -4.3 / 0.014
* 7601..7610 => -3.3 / 0.038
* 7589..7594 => -4.2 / 0.016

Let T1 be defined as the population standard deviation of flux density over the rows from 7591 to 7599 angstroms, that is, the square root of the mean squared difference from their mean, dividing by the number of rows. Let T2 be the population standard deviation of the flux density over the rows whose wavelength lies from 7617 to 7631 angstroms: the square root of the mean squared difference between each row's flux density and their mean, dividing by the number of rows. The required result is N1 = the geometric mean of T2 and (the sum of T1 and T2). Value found 0.164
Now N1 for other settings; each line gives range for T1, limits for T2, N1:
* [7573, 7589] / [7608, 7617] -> 0.179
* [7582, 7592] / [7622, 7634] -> 0.142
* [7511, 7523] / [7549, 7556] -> 0.051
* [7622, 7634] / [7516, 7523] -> 0.062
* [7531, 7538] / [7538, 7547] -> 0.055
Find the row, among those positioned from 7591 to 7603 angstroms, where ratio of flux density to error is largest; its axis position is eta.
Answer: 7591.51 angstroms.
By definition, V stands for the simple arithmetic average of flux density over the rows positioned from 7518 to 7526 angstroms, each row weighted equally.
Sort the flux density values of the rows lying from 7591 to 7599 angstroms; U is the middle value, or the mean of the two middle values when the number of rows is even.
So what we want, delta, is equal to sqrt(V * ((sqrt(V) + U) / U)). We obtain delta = 1.88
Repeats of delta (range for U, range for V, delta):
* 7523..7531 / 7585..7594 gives 1.85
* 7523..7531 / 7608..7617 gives 1.90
